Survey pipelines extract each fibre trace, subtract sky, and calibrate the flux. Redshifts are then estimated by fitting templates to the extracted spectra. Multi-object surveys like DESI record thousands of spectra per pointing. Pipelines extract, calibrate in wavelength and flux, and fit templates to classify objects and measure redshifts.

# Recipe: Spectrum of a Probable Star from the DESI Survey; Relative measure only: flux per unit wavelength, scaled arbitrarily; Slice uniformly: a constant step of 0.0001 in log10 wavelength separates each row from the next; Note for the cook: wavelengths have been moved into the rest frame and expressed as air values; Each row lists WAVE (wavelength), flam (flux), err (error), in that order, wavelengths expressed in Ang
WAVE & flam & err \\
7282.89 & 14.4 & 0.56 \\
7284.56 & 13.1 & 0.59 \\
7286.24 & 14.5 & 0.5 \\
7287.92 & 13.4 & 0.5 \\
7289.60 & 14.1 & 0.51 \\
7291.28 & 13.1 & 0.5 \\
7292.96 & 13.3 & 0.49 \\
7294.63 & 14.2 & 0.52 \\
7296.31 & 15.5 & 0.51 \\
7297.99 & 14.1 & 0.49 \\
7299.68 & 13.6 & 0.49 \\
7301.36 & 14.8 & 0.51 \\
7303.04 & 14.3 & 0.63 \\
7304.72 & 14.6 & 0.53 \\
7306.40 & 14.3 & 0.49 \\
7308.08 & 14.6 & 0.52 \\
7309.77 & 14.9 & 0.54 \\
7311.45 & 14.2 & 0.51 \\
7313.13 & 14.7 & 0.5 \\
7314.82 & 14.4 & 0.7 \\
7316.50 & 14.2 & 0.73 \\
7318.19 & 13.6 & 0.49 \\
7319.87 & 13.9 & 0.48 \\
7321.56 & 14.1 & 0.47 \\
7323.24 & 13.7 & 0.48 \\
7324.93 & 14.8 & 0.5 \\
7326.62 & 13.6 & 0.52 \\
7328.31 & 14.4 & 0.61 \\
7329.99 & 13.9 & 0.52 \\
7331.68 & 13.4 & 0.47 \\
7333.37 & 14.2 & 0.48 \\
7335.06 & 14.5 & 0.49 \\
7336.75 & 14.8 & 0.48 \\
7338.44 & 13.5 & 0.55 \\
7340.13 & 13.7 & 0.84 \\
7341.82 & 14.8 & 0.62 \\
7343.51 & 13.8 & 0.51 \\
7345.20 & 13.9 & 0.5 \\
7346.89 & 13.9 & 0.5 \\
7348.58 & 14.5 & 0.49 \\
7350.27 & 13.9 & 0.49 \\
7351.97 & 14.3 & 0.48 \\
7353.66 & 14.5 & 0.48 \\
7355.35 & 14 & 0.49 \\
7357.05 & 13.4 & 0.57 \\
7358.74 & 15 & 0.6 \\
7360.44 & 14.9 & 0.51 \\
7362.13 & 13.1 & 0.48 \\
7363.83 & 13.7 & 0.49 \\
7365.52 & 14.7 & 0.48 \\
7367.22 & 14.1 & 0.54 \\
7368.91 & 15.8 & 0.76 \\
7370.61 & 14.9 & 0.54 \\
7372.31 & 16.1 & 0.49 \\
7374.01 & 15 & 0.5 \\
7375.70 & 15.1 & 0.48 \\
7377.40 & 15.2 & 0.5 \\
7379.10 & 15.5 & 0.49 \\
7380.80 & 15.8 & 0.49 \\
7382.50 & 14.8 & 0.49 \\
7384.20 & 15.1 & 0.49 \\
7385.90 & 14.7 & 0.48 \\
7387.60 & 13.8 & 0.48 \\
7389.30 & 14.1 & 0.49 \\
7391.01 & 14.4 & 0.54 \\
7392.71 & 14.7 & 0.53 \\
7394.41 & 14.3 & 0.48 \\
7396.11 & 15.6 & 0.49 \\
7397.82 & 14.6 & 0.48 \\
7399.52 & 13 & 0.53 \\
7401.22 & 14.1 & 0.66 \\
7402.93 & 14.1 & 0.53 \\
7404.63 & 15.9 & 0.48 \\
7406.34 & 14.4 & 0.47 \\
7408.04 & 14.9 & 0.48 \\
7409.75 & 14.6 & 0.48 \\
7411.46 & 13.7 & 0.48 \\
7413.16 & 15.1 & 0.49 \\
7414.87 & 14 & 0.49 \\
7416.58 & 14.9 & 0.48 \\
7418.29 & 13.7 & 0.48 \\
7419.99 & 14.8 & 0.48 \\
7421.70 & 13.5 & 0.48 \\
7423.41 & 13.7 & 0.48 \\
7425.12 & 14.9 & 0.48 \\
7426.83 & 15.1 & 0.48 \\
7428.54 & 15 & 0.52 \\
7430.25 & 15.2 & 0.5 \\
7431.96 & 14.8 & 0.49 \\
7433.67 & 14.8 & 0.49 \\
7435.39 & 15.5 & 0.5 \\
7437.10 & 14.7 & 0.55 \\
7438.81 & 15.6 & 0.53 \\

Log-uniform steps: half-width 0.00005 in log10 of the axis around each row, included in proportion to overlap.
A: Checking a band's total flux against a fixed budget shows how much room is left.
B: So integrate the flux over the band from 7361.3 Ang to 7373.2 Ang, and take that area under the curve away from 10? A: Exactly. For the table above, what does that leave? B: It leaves -164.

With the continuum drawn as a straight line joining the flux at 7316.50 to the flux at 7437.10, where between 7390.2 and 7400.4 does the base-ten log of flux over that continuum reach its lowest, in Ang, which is 7399.52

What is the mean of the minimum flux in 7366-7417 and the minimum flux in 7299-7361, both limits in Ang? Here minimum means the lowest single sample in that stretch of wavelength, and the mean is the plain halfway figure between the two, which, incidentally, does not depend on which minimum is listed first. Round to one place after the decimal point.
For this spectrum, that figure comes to 13.2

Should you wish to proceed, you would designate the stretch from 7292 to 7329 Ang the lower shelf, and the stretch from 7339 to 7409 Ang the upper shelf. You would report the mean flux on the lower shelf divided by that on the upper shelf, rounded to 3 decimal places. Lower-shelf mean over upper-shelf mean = 0.981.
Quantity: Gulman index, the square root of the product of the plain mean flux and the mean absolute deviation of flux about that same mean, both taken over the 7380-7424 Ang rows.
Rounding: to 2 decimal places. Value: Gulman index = 2.86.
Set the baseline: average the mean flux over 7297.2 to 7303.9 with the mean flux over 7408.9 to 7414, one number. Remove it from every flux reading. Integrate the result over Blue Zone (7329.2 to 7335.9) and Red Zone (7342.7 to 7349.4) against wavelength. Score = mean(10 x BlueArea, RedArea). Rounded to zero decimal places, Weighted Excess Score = -12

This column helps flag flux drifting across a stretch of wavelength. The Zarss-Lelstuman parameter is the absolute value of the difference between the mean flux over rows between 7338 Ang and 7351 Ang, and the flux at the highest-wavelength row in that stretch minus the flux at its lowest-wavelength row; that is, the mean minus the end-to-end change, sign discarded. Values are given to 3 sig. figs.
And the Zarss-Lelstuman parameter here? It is 13.6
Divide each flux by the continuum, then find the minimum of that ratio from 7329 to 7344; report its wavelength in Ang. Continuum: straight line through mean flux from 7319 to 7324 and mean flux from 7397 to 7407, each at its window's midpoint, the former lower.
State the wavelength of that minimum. 7331.68 Ang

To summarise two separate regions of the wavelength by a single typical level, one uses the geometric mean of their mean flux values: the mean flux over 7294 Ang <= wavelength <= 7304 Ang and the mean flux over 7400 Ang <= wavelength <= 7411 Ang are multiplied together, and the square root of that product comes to 14.5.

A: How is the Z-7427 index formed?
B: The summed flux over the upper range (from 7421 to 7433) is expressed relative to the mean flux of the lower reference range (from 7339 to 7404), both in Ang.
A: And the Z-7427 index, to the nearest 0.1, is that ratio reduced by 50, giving -43.0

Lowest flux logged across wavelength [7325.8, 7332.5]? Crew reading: 13.4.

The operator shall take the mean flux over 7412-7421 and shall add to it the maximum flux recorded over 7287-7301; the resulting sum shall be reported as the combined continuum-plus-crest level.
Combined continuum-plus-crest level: 30.0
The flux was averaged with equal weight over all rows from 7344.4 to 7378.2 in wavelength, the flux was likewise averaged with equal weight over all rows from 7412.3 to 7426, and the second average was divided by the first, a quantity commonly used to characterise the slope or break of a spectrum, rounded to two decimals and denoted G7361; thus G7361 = 0.99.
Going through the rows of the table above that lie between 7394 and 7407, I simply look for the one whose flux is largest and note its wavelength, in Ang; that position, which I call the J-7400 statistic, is 7404.63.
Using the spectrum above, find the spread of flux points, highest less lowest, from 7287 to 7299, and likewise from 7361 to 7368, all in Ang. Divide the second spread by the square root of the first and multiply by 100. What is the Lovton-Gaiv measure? 103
